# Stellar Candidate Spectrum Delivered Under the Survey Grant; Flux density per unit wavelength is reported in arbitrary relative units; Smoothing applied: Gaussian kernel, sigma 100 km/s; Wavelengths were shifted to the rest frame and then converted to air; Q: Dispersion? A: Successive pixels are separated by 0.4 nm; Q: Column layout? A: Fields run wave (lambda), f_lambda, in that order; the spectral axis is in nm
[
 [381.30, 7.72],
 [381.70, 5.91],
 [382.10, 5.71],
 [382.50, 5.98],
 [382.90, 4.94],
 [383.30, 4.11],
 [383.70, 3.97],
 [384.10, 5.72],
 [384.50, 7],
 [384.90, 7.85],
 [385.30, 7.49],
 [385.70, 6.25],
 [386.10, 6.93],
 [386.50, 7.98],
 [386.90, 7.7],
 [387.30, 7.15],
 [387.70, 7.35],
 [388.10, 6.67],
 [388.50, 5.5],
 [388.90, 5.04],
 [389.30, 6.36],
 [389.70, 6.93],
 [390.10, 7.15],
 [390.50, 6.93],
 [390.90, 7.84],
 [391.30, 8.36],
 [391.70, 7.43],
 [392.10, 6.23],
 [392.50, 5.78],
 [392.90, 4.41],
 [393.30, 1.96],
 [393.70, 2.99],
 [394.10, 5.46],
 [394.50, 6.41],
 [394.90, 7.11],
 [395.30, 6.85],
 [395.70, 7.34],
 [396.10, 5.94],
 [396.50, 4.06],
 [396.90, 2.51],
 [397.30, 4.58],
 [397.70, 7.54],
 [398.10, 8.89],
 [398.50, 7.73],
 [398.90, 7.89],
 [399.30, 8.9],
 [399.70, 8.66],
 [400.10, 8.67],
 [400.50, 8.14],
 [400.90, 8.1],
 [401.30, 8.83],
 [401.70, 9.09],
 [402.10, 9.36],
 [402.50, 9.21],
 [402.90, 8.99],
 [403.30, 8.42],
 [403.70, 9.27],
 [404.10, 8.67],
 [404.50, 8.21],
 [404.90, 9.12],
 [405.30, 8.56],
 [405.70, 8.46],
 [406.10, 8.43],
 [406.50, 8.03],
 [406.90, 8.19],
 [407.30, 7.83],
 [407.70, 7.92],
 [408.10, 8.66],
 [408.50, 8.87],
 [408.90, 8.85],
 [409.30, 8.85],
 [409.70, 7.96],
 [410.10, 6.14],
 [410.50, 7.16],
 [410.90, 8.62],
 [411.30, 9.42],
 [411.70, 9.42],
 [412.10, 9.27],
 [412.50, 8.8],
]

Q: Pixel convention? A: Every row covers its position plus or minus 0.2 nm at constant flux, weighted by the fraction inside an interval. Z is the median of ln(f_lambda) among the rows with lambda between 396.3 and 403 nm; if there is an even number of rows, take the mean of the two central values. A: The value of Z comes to 2.16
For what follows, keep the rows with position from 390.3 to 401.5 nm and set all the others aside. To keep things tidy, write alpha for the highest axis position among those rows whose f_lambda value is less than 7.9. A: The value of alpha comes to 398.90 nm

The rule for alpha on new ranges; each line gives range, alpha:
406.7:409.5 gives 407.30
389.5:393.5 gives 393.30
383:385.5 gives 385.30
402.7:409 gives 407.30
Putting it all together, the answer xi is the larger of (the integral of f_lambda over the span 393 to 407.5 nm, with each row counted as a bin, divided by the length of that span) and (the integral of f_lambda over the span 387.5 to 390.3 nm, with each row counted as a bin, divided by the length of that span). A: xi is 7.4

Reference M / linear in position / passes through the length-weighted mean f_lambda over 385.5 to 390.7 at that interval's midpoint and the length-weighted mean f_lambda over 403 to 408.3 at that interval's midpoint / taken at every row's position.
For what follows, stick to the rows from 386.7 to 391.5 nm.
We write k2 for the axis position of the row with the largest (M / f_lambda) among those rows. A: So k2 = 388.90 nm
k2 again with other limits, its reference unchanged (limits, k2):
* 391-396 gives 393.30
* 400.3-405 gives 404.50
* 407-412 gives 410.10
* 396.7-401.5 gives 396.90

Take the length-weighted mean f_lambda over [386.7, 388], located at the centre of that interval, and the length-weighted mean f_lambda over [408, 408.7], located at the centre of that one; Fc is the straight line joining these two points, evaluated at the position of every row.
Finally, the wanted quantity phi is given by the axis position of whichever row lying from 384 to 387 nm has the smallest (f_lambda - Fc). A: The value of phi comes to 384.10 nm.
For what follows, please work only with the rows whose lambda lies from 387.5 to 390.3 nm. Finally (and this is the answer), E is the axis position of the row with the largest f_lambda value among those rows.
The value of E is 387.70 nm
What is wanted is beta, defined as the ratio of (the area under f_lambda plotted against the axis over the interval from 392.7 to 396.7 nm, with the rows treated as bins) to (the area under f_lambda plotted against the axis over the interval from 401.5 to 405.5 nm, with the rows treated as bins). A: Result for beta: 0.6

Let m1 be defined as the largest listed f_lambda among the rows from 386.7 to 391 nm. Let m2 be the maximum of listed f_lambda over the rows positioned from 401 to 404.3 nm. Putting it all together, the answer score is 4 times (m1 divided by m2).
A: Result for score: 3.4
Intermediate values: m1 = 7.84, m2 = 9.36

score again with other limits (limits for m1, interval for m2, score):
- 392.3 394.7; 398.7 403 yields 2.7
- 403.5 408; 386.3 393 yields 4.4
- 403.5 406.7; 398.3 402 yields 4.1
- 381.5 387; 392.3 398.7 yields 3.6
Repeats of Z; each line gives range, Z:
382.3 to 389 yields 1.90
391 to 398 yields 1.78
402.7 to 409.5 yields 2.15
